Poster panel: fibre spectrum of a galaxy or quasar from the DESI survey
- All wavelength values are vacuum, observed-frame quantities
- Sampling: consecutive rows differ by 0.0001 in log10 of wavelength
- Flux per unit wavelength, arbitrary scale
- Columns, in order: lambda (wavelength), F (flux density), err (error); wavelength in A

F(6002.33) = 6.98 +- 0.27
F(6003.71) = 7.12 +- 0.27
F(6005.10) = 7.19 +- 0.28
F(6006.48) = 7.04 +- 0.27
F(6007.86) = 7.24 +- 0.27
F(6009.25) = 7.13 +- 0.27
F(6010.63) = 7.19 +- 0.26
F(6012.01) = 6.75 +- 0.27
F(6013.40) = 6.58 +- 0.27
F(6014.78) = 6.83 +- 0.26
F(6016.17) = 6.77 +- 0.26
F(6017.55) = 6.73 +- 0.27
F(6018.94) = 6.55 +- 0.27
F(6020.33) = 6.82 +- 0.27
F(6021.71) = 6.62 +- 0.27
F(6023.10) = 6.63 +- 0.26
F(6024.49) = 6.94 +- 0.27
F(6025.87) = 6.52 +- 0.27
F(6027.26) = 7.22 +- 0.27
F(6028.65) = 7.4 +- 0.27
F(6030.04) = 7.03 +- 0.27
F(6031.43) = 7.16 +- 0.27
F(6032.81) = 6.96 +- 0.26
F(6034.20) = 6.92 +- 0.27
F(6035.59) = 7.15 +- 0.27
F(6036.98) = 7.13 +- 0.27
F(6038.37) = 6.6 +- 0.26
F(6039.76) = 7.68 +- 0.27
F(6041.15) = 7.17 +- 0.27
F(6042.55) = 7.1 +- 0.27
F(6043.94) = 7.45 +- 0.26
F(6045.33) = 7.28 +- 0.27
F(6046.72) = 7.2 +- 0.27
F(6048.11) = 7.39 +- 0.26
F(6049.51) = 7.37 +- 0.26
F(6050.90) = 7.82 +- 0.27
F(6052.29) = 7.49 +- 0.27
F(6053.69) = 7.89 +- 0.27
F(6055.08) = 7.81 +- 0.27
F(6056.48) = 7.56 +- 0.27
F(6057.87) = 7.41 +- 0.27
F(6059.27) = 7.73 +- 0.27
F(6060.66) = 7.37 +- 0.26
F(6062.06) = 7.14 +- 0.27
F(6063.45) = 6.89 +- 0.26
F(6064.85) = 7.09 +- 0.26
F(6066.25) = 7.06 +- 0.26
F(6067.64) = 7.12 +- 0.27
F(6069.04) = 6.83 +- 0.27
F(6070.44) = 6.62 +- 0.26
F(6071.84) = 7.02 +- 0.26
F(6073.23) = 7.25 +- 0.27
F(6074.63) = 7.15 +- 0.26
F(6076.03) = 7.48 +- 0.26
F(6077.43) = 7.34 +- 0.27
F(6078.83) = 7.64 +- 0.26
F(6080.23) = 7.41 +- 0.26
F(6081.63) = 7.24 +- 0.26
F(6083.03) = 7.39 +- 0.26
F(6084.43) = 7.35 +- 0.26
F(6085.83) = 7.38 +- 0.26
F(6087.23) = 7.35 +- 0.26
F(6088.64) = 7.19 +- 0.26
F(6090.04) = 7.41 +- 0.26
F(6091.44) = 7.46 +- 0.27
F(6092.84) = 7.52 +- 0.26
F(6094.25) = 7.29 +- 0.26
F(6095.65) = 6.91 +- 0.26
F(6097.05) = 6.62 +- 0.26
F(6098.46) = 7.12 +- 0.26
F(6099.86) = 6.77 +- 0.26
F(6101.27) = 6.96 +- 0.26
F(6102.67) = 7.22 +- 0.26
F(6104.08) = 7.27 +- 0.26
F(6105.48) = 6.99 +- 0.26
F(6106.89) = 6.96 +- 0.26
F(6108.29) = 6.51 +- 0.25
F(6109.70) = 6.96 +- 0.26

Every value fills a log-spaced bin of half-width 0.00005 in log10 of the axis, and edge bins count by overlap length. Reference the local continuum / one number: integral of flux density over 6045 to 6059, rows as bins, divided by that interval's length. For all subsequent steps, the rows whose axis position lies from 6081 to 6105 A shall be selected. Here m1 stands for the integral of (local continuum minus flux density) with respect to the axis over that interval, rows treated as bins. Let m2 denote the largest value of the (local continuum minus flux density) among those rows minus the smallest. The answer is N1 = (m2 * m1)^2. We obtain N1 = 51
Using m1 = 8.0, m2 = 0.90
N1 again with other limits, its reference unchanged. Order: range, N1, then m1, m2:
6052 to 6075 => 64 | 6.3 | 1.27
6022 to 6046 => 165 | 11.1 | 1.16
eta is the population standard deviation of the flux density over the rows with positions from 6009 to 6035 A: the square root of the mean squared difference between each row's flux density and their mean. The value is 0.25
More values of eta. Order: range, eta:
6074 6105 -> 0.24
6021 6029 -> 0.33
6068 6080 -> 0.31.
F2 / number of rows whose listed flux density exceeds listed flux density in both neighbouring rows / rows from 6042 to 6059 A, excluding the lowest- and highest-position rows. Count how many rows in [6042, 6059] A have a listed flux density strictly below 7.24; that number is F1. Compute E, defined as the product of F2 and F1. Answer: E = 8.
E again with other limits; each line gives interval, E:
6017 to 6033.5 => 44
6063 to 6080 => 32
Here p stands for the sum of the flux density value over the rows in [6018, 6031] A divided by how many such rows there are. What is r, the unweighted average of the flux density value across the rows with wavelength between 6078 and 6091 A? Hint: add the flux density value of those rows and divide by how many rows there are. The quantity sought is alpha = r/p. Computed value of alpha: 1.08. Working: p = 6.9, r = 7.4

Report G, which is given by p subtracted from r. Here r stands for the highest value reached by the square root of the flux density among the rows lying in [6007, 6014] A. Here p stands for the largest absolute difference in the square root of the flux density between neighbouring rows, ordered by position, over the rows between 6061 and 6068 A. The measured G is 2.644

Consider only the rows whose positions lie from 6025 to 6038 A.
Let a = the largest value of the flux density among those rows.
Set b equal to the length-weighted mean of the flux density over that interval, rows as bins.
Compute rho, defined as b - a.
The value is -0.35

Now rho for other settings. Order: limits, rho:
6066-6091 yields -0.40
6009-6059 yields -0.77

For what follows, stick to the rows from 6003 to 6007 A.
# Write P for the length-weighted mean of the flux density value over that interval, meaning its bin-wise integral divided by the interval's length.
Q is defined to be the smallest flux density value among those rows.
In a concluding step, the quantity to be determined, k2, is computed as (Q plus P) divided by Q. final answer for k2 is 2.01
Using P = 7.1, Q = 7.04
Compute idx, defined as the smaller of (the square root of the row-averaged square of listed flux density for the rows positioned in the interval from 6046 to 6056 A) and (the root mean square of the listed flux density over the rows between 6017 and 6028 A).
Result 6.76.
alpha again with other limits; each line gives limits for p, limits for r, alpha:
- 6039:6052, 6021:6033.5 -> 0.94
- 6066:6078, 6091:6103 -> 1.00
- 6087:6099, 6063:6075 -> 0.97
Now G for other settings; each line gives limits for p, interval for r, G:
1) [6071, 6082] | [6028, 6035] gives 2.659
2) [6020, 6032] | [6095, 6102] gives 2.535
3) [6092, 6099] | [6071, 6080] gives 2.669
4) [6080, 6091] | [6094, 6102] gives 2.659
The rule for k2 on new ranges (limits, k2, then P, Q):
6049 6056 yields 2.04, 7.7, 7.37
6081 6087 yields 2.01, 7.3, 7.24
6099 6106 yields 2.04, 7.1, 6.77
